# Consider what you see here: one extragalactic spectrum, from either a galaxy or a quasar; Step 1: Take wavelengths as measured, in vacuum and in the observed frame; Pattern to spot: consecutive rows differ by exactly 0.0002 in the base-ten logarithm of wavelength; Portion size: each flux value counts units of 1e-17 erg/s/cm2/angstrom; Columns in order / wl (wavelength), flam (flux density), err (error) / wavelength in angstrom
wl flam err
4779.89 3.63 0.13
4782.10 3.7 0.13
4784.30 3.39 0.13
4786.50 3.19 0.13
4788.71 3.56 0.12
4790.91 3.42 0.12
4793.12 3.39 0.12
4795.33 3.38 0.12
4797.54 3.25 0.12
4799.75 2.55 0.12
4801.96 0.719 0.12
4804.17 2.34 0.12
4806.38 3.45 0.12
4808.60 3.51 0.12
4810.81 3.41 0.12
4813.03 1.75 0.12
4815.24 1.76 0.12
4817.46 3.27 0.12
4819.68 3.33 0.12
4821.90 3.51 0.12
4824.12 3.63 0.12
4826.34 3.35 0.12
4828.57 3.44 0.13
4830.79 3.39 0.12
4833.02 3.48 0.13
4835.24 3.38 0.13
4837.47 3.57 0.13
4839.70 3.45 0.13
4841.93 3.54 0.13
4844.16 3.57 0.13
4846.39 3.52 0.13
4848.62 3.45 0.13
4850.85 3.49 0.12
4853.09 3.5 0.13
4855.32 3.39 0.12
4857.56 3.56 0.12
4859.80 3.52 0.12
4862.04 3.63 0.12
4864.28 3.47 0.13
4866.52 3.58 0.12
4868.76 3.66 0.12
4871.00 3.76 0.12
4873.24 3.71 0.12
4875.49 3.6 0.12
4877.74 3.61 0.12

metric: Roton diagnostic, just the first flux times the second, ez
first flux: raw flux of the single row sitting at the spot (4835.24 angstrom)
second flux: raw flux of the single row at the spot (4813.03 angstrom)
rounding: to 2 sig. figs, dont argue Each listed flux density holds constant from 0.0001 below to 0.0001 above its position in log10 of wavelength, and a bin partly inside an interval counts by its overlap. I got 5.9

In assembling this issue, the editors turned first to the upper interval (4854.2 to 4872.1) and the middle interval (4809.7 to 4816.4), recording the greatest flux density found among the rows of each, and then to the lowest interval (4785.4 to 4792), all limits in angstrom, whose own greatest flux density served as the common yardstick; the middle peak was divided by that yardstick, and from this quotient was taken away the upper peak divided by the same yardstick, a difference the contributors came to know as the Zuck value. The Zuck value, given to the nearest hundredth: -0.10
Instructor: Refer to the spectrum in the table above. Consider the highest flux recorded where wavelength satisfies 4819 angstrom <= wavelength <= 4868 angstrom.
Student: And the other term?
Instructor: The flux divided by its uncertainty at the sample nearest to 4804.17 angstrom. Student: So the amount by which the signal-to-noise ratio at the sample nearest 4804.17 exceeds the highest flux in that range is 15.9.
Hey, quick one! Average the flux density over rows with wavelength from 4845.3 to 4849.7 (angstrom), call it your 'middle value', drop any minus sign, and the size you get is 3.49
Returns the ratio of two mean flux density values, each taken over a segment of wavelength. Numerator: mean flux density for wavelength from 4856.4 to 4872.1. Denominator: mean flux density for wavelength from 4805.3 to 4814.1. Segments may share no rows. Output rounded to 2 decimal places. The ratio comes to 1.19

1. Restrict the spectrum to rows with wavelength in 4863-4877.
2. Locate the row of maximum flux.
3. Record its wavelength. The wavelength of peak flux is 4871.00 angstrom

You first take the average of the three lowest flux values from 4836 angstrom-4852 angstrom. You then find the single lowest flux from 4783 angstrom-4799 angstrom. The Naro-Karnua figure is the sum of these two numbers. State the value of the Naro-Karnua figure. 6.65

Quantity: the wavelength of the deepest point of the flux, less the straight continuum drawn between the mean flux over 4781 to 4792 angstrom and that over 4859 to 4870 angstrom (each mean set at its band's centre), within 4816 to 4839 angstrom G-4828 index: 4817.46 angstrom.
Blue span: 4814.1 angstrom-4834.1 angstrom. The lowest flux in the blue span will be 1.76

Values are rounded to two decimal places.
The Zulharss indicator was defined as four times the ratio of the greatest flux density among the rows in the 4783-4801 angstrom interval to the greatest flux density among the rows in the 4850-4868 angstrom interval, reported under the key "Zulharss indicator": 3.92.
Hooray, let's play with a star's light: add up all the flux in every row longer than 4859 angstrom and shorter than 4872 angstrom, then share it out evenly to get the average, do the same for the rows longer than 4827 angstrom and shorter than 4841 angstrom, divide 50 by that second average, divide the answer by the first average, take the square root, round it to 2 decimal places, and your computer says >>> 2.01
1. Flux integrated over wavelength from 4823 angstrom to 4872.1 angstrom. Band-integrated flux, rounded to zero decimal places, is 173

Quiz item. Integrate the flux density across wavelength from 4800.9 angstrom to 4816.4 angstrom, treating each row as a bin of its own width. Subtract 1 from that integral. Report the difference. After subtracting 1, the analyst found 37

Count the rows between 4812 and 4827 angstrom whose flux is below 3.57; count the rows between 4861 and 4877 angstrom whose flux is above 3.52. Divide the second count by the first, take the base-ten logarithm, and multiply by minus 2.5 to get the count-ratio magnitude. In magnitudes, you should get 0.0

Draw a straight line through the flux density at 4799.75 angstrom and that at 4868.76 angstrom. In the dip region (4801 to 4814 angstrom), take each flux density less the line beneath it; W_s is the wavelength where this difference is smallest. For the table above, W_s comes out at 4801.96 angstrom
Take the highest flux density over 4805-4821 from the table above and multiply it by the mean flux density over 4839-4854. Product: 12.3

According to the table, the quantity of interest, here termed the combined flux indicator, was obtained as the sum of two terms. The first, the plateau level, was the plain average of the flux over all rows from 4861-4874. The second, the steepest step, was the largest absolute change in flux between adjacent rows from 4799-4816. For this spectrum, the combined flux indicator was 5.5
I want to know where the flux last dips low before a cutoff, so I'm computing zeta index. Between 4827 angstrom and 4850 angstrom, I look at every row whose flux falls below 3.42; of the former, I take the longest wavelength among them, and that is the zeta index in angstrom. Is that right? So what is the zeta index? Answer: 4835.24 angstrom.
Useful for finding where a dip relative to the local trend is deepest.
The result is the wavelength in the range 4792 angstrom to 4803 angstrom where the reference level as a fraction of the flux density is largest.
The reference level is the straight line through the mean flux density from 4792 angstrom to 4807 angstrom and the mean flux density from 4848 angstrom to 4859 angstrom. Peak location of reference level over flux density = 4801.96 angstrom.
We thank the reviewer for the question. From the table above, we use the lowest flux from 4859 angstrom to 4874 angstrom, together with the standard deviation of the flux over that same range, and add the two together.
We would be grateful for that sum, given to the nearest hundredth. 3.57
